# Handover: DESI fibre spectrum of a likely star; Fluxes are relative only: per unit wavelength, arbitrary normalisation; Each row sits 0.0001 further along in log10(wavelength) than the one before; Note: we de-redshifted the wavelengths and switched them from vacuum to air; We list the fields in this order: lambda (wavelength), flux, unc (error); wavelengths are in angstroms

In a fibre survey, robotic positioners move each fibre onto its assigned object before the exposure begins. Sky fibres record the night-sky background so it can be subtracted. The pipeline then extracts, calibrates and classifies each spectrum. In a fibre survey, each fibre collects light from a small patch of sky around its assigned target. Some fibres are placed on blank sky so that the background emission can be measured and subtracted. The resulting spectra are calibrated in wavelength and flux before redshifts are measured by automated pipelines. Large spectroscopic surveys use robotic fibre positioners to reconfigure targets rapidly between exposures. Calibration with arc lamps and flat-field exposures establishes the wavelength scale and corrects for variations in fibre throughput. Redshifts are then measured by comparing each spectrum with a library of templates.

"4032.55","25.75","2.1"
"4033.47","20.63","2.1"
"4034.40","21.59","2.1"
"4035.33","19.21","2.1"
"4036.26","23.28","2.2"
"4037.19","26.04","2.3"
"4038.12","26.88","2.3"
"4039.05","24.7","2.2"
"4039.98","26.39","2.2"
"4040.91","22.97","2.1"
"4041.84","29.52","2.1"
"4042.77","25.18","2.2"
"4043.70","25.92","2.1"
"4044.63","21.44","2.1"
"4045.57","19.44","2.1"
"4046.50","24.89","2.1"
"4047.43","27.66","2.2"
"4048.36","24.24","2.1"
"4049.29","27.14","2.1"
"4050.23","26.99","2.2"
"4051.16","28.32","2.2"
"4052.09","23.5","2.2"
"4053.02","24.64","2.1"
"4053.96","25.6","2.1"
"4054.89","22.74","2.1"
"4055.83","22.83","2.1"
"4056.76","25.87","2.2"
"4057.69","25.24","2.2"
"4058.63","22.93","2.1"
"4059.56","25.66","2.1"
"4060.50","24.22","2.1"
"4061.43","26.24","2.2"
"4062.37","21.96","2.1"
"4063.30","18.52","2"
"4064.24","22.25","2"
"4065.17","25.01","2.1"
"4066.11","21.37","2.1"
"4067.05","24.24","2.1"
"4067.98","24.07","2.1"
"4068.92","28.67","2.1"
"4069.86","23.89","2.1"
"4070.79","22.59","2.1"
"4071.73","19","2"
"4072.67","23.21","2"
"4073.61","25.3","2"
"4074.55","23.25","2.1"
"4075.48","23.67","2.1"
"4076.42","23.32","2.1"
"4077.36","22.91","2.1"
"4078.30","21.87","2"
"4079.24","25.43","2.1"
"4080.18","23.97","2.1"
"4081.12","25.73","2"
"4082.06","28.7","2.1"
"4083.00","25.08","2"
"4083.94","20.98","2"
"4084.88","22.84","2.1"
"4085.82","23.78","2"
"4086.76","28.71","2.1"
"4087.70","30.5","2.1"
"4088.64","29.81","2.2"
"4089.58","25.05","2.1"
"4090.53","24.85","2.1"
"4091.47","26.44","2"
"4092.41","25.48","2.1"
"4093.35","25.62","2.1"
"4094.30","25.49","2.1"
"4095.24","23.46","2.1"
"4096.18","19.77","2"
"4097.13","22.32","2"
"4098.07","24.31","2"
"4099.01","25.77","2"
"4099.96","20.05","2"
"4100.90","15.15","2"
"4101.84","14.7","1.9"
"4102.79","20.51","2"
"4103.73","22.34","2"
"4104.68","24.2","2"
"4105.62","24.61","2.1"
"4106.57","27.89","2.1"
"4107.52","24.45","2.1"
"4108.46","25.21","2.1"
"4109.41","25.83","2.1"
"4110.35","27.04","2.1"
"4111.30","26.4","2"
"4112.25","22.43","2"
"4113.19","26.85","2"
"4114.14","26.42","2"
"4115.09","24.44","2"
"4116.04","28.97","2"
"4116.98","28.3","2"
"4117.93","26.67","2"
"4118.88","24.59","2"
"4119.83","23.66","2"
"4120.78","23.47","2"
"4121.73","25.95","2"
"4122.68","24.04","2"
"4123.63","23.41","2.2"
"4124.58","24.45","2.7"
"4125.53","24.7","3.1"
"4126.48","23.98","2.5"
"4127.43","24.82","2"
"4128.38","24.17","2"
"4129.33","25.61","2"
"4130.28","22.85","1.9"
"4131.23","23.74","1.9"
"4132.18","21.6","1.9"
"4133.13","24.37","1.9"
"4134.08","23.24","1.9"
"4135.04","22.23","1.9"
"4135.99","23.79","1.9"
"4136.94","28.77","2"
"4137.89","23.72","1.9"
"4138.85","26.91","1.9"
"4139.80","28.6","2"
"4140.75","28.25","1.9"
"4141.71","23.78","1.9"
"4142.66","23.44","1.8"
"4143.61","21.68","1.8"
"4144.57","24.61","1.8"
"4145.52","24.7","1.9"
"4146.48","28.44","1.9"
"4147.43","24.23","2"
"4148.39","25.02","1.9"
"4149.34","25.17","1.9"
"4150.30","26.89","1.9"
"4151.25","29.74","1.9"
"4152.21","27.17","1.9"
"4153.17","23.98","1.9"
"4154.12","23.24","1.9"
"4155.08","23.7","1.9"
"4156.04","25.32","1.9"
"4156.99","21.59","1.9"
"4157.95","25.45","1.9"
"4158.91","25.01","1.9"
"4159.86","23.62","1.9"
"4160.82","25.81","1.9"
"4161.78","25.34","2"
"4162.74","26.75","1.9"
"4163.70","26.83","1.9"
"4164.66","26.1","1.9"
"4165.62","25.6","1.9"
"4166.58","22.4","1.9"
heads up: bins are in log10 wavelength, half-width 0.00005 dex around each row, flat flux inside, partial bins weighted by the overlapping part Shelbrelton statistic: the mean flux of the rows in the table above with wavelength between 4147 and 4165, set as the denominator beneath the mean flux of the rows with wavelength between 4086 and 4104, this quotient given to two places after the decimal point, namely 0.94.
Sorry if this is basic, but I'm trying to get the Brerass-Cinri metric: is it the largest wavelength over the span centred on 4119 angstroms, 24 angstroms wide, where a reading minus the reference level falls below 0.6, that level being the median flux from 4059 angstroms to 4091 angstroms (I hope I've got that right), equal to 4130.28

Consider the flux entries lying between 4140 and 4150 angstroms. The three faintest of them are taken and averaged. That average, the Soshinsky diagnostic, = 23.0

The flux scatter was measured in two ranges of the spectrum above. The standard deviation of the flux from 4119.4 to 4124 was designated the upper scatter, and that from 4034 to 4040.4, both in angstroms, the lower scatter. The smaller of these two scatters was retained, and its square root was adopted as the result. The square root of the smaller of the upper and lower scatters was 1.0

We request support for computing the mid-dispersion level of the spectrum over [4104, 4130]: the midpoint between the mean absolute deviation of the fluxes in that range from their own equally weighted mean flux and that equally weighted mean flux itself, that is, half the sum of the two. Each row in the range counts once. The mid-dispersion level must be 13.3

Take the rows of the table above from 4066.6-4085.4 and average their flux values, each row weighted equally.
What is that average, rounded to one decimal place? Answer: 23.9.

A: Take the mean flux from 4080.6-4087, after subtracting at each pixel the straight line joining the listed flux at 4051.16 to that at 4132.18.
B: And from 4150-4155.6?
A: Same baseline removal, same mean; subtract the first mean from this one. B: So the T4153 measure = 6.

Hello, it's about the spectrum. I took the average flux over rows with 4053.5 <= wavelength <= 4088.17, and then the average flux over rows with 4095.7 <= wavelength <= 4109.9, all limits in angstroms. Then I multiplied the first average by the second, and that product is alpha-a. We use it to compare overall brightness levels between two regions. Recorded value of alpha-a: 542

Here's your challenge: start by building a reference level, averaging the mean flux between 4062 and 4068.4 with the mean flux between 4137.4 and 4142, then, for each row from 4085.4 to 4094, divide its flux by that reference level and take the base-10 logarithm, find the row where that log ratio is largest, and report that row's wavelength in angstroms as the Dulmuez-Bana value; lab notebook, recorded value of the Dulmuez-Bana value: 4087.70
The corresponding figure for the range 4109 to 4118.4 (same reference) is 4116.04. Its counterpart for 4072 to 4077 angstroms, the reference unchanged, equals 4073.61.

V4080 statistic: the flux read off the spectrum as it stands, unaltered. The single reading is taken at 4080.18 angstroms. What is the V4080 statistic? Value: 23.97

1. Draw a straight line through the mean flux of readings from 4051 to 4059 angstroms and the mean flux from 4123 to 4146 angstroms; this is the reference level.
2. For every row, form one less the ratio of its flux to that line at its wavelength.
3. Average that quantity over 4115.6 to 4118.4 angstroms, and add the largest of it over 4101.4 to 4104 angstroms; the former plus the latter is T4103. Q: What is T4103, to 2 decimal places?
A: 0.26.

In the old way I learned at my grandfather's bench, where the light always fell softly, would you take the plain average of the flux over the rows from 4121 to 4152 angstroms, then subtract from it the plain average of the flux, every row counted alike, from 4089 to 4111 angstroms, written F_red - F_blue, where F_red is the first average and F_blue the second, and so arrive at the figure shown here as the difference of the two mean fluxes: 1.4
